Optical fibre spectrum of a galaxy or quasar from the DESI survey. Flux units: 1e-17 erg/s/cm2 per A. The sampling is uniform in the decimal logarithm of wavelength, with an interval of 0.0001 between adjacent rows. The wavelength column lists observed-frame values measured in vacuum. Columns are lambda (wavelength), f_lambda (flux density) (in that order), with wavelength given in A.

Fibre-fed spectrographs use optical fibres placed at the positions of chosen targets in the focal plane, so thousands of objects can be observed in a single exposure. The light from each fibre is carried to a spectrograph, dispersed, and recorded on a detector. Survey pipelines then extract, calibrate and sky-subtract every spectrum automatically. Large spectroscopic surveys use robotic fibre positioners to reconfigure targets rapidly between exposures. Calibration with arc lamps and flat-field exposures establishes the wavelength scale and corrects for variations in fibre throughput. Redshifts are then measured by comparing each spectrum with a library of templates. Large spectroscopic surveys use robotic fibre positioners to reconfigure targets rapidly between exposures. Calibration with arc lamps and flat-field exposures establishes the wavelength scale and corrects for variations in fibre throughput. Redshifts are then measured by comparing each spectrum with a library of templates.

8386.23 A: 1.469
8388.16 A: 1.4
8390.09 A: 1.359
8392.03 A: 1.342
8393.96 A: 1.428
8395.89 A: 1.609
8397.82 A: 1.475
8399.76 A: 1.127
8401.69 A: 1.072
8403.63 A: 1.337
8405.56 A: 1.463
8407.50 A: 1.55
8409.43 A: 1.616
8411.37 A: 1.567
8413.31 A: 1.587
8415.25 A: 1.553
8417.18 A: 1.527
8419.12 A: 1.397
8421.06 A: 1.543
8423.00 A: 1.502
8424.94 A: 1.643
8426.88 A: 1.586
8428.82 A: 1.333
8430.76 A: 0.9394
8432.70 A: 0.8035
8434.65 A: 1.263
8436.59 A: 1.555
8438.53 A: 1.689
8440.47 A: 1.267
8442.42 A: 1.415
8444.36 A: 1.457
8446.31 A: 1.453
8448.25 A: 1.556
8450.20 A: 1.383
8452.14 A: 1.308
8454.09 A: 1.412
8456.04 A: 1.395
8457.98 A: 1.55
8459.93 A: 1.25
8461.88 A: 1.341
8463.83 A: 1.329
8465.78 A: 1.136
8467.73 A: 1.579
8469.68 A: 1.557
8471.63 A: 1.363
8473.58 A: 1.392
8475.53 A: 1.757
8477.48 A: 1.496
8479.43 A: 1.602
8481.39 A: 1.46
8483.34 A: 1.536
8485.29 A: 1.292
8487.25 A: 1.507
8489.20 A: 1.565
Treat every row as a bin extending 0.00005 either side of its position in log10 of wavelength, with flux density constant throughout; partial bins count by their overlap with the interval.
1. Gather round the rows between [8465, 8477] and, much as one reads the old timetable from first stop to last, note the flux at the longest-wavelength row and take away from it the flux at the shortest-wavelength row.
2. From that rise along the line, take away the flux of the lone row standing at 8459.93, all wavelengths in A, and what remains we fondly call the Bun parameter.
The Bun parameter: -0.63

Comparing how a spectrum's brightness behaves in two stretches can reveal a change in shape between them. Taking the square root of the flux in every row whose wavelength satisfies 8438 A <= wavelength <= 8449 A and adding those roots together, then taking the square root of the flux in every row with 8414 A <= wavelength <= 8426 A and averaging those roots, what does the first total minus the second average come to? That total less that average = 6.04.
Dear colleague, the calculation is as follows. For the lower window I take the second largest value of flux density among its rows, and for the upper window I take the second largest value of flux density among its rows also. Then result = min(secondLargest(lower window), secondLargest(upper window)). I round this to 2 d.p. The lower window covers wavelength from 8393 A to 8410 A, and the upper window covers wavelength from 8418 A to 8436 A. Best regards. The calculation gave 1.59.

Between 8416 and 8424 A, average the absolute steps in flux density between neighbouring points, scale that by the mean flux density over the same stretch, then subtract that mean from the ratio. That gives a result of -1.42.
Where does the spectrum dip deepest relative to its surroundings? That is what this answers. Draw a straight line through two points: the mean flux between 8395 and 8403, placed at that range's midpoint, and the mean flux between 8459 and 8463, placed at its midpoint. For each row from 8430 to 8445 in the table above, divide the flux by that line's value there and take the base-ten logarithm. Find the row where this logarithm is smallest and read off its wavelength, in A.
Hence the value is 8432.70 A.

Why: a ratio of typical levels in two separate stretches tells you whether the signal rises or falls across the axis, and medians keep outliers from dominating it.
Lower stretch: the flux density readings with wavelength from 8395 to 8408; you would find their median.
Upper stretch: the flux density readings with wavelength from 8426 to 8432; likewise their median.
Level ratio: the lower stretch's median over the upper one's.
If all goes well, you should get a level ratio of 1.10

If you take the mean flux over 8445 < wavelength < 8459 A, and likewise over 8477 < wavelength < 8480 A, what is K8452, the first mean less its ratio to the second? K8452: 0.51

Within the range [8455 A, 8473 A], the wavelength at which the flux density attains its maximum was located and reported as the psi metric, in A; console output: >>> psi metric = 8467.73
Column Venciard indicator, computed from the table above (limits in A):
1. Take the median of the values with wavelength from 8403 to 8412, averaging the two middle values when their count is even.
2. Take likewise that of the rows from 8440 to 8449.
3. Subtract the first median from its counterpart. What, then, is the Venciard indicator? -0.10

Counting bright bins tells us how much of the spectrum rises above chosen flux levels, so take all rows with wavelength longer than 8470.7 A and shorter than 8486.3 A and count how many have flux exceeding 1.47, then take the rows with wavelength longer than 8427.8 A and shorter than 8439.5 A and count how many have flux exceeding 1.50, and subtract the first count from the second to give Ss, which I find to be -2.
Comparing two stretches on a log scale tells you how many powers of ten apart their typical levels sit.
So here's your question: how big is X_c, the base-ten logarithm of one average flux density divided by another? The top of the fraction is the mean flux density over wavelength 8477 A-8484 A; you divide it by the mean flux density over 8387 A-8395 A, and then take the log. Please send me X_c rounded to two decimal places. 0.04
